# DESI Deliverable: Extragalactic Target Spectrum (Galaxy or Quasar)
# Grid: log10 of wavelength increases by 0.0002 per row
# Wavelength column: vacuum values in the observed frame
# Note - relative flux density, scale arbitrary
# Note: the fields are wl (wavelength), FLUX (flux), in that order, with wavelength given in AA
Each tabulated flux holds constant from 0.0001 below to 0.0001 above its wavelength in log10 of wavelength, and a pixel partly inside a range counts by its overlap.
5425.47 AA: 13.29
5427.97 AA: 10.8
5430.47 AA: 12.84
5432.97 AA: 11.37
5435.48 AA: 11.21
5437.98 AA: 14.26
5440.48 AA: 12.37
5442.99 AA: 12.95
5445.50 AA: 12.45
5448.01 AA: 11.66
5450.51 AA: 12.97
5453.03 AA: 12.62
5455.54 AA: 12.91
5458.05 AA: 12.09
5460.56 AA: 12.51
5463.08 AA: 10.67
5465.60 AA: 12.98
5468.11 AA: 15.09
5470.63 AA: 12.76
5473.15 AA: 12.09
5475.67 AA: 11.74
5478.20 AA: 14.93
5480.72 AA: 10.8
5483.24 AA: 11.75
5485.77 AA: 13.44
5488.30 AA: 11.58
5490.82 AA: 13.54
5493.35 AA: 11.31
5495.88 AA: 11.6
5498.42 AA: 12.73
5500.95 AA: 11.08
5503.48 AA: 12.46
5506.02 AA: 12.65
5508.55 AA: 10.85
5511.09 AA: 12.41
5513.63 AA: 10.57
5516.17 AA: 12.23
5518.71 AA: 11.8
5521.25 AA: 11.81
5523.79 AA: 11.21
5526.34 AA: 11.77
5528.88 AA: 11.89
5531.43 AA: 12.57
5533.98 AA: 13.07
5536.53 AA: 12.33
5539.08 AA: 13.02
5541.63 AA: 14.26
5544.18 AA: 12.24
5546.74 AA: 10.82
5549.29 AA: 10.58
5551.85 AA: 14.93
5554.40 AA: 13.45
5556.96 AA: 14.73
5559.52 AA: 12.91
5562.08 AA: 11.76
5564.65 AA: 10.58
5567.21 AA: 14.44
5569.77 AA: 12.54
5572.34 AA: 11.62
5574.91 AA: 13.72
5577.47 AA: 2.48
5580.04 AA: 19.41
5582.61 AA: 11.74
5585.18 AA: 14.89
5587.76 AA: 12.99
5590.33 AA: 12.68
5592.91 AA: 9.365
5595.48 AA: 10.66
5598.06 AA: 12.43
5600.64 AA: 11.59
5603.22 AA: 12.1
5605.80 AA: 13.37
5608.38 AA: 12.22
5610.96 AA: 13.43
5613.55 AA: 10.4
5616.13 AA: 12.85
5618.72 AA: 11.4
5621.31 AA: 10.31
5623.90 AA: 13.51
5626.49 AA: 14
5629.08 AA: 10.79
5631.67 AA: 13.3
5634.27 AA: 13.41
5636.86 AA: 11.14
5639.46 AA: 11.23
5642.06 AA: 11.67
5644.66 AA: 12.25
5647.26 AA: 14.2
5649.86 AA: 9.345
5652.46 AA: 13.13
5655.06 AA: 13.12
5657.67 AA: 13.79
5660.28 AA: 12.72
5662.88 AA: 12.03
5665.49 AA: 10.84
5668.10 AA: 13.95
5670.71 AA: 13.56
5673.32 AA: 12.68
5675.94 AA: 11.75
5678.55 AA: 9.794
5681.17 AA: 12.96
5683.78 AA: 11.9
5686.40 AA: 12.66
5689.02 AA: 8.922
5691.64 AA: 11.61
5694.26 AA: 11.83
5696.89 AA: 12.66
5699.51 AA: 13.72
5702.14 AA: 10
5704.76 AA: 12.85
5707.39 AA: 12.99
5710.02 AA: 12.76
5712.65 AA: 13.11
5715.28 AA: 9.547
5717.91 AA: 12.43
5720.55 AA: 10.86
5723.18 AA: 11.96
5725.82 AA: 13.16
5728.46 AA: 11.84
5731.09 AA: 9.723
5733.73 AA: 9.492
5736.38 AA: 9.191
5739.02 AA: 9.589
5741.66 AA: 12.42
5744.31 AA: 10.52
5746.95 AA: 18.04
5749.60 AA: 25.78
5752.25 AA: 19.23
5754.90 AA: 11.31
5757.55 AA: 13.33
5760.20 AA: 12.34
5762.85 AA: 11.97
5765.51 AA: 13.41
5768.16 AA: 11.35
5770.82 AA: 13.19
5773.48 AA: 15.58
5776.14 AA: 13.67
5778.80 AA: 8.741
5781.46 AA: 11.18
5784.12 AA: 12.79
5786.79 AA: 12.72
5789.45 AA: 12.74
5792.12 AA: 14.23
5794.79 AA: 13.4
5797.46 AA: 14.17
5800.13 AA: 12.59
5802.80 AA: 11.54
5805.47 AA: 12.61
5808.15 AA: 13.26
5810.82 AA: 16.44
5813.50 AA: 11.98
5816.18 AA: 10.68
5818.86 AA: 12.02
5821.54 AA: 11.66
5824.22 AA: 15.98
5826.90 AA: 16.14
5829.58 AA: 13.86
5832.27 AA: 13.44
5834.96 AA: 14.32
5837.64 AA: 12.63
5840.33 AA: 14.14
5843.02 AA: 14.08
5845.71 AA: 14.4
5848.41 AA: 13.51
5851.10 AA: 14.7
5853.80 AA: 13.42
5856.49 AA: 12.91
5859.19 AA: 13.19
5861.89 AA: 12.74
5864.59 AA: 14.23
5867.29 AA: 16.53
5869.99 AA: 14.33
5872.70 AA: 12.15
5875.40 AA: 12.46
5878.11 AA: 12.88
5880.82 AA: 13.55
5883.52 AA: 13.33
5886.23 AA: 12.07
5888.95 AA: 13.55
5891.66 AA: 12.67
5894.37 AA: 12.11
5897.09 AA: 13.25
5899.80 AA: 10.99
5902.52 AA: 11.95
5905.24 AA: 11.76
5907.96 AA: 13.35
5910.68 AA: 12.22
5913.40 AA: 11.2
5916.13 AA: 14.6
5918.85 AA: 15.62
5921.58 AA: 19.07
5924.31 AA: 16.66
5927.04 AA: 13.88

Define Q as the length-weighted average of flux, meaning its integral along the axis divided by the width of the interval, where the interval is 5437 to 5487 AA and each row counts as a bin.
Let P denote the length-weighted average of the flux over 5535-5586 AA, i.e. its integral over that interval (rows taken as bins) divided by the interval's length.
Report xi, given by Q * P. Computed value 159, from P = 12.6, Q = 12.6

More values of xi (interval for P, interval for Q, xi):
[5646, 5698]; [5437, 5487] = 154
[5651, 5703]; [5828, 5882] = 167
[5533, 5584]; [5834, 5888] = 170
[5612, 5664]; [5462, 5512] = 151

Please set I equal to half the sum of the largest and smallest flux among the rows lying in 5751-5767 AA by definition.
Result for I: 15.3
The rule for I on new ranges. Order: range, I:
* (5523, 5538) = 12.1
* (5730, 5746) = 10.8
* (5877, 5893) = 12.8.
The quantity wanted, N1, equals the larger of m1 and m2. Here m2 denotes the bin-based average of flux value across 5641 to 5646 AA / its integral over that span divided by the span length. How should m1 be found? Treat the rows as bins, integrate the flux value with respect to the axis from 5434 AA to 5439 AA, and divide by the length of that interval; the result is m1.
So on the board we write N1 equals 12.6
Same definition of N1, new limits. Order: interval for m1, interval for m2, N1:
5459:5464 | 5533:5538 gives 12.7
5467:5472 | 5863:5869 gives 15.2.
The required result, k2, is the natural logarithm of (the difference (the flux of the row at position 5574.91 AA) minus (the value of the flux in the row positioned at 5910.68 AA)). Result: 0.4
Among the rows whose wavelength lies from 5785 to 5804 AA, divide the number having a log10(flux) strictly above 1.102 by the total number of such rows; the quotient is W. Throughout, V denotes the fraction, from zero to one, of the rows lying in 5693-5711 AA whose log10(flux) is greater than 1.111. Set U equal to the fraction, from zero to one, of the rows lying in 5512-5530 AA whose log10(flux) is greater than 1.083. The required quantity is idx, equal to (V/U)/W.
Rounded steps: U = 0.14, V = 0.3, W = 0.7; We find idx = 2.8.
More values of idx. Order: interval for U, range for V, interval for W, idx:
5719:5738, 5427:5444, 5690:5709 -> 3.5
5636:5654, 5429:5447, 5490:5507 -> 1.6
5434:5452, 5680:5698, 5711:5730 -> 0.7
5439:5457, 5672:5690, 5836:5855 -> 0.2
